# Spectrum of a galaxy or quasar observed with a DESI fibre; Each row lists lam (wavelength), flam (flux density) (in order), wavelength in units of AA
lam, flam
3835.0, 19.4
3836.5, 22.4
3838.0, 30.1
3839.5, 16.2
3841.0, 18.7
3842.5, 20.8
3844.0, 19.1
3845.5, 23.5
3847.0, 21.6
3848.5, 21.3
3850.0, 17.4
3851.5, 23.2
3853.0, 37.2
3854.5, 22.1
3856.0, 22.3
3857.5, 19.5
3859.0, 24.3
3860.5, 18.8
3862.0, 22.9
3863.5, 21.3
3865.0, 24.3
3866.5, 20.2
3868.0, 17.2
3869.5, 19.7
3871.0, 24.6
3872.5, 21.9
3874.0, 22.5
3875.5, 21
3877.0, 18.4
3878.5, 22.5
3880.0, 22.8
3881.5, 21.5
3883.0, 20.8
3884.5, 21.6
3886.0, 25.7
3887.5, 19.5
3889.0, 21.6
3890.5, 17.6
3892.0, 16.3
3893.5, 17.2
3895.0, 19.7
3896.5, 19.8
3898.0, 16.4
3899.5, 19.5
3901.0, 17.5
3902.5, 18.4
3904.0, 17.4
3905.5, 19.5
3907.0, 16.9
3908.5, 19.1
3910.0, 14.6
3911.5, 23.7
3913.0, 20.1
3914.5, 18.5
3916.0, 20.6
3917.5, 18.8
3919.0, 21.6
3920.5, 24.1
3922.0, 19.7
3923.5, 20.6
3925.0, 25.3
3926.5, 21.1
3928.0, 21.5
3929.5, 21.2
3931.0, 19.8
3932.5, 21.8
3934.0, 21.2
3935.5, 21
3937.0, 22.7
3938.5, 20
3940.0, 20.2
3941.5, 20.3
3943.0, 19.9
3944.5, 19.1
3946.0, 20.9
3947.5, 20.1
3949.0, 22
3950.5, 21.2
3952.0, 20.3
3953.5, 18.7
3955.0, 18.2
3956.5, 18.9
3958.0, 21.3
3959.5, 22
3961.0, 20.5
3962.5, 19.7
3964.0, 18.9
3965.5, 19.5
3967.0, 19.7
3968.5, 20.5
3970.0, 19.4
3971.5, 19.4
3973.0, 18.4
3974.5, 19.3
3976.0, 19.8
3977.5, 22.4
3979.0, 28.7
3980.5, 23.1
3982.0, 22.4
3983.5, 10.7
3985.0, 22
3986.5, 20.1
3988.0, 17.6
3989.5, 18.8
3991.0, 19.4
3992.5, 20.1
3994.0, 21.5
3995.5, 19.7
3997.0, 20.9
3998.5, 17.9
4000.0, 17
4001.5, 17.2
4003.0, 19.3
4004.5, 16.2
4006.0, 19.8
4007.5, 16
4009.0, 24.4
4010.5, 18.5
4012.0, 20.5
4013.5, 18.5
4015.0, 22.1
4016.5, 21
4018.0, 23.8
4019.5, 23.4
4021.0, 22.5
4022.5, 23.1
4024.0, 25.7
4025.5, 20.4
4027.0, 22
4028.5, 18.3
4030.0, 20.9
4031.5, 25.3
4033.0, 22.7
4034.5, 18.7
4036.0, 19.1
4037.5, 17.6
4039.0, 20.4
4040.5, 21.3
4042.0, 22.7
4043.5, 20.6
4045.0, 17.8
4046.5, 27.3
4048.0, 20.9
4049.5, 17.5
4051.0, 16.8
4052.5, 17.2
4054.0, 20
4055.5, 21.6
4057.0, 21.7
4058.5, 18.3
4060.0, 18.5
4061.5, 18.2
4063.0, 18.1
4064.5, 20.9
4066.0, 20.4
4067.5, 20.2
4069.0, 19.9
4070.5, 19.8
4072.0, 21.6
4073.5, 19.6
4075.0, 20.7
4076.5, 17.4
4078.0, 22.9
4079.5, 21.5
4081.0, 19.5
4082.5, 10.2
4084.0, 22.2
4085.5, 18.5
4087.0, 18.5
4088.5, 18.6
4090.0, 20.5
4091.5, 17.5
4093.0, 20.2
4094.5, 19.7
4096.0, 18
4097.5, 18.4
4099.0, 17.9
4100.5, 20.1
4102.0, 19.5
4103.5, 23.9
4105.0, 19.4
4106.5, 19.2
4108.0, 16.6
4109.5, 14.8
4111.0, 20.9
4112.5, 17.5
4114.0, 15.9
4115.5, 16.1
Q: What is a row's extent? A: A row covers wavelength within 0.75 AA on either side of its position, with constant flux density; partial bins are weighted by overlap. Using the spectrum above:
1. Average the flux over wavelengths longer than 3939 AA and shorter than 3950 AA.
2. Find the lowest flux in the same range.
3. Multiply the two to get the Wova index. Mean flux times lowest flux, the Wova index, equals 389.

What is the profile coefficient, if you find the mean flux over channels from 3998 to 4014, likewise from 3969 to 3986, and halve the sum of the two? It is 19.6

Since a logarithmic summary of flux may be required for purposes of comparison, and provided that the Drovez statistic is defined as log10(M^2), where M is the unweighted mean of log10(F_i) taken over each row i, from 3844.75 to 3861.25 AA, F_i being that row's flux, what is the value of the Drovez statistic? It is 0.261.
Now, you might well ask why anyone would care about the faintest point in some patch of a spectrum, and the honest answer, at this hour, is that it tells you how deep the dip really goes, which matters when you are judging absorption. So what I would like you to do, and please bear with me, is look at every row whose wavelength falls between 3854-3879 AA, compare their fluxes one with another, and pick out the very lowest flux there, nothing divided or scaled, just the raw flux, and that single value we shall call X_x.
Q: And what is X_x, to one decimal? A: 17.2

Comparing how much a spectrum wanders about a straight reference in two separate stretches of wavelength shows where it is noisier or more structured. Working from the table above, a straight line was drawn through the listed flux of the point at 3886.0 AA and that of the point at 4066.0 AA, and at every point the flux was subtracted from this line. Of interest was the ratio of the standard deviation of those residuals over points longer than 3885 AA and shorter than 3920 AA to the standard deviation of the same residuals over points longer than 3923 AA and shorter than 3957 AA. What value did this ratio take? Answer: 1.85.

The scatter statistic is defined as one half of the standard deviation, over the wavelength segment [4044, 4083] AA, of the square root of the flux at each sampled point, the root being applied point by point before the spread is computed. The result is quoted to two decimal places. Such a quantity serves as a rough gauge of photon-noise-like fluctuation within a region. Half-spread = 0.17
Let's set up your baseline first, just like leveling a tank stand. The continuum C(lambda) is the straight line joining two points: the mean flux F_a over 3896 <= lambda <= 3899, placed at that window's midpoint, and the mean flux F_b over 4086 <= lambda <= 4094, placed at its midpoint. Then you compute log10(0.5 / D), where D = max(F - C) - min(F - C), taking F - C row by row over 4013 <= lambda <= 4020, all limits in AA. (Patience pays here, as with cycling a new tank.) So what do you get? -1.02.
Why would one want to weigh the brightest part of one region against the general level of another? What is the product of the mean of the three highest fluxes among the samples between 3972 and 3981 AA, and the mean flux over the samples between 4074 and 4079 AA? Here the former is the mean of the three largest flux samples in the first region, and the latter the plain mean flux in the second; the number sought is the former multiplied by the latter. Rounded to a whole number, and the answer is 503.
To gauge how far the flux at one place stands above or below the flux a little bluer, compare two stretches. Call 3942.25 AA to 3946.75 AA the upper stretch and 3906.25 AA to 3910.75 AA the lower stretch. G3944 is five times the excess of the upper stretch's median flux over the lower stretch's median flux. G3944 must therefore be 15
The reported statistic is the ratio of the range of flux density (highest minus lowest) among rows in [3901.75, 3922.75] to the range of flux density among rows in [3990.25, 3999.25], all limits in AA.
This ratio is 2.6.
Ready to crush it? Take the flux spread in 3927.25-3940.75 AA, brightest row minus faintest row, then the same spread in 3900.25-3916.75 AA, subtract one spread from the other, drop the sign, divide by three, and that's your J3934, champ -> 2.1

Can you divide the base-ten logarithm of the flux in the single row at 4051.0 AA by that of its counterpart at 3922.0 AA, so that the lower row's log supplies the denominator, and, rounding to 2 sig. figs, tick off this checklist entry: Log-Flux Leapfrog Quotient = 0.95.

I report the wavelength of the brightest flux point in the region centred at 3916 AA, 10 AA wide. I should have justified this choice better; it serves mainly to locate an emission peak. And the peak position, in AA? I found 3920.5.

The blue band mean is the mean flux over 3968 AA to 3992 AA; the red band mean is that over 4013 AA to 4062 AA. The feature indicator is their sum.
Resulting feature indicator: 40.9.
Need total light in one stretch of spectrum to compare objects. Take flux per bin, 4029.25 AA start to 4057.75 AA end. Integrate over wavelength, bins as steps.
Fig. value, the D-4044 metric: 585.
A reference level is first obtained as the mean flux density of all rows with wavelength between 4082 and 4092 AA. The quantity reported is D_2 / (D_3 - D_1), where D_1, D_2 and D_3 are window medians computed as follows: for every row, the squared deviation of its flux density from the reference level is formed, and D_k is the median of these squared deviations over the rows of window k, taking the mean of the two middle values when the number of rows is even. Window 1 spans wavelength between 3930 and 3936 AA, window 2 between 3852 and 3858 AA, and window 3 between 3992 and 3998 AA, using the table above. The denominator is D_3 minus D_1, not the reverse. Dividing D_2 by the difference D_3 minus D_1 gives -5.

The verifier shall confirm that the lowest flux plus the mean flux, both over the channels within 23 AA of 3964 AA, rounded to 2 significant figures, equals 31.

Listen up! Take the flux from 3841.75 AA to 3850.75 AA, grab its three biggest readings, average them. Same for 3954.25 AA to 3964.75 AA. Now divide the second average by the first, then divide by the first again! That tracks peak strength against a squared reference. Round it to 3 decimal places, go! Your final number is 0.043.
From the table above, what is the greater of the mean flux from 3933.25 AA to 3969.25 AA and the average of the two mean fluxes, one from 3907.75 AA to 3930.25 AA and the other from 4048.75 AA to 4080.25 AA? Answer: 20.3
